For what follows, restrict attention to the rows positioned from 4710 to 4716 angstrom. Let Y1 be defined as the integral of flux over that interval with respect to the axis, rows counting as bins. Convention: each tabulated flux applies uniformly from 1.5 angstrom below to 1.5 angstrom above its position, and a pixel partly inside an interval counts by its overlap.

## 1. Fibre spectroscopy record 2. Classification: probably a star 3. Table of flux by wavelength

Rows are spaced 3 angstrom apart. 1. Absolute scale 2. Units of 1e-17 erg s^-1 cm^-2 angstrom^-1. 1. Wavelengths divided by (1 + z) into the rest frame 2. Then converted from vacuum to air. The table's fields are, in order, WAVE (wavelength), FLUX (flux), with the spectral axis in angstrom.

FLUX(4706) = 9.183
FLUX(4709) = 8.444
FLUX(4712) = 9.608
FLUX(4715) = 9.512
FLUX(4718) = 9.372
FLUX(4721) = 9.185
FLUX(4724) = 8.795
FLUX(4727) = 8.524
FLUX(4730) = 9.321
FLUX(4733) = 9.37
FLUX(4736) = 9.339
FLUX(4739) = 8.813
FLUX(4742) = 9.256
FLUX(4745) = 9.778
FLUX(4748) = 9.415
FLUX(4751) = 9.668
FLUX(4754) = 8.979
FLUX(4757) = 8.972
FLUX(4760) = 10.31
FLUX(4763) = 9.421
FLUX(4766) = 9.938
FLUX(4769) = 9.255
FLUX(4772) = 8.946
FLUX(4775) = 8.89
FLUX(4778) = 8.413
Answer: 57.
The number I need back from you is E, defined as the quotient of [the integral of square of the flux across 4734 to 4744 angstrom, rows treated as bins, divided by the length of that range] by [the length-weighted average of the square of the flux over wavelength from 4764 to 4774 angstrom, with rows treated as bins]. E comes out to 0.96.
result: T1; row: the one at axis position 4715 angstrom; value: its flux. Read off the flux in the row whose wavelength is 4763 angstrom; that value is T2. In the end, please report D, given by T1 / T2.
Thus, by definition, 1.01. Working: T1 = 9.512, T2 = 9.421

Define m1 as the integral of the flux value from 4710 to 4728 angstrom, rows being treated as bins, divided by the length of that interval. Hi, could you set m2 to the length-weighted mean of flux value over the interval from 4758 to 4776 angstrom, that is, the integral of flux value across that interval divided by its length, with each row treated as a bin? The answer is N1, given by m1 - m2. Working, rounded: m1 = 9.16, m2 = 9.46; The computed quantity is -0.30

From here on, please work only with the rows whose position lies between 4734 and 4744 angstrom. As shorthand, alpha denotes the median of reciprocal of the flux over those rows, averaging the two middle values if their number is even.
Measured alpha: 0.108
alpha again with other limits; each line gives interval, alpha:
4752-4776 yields 0.110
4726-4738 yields 0.107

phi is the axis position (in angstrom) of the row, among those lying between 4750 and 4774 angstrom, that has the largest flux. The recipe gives 4760 angstrom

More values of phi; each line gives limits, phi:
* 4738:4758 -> 4745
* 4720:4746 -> 4745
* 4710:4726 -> 4712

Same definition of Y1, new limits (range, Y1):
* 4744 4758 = 131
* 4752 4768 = 152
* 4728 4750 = 205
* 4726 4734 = 73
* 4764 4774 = 94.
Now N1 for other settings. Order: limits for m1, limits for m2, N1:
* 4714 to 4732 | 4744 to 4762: -0.40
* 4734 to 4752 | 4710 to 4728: 0.21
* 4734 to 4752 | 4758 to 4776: -0.09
